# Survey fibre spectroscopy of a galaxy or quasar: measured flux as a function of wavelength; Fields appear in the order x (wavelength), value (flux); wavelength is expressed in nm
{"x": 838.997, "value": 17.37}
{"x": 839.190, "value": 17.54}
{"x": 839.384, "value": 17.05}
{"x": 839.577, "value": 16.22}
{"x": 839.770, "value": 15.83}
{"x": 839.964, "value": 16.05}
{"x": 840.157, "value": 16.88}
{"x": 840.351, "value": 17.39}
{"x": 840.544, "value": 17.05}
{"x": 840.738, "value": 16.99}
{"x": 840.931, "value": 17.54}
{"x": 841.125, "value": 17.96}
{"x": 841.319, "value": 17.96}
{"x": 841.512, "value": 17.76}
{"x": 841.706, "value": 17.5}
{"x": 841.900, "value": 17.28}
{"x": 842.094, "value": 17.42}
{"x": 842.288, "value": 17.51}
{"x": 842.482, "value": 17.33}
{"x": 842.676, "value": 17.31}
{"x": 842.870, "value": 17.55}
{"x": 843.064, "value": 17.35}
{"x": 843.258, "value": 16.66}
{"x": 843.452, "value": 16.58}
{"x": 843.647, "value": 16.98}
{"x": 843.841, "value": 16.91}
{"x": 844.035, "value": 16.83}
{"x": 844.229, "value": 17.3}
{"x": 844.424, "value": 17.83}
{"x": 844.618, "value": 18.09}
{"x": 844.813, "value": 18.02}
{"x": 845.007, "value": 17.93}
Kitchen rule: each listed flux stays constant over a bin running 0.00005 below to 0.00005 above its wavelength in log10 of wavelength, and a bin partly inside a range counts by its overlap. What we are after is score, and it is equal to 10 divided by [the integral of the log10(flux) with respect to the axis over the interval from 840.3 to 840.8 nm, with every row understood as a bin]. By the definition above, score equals 16.21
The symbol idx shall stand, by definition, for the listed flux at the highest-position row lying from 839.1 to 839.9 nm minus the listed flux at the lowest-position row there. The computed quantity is -1.7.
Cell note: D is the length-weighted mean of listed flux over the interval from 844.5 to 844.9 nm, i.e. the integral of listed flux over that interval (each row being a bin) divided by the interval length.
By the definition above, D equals 18.0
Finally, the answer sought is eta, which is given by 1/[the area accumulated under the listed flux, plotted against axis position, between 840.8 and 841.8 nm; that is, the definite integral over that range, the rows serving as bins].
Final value 0.0564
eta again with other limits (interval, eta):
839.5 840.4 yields 0.0676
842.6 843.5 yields 0.0649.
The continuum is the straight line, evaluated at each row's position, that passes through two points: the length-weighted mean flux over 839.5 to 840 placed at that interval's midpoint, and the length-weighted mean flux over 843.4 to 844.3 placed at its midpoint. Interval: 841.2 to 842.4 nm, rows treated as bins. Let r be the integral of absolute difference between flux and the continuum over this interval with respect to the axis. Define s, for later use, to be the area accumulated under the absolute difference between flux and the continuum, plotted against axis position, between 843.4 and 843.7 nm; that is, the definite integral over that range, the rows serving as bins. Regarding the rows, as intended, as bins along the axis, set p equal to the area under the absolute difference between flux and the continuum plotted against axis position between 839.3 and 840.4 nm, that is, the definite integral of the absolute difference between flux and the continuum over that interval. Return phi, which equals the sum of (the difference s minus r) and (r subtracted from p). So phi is -2.0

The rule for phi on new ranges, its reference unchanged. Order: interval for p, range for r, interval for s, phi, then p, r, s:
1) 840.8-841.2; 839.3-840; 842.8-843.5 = 0.3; 0.55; 0.3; 0.32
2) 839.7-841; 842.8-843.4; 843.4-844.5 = 0.6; 0.95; 0.3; 0.28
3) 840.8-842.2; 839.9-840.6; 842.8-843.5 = 1.0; 1.69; 0.5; 0.32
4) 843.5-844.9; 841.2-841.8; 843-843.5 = -0.8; 0.62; 0.8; 0.16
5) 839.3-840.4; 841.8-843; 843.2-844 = -1.2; 0.62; 1.0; 0.10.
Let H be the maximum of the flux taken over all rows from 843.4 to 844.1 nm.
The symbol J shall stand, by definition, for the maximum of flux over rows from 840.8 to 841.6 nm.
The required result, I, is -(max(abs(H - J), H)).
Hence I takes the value -17.0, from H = 16.98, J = 17.96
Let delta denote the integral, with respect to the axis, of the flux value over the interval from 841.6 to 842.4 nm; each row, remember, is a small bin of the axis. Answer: 13.9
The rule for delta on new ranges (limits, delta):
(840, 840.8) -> 13.6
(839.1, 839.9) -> 13.3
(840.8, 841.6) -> 14.2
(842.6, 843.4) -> 13.8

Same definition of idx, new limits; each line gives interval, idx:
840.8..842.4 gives 0.0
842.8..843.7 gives -0.6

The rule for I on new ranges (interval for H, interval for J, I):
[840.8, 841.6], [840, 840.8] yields -18.0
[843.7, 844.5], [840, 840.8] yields -17.8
